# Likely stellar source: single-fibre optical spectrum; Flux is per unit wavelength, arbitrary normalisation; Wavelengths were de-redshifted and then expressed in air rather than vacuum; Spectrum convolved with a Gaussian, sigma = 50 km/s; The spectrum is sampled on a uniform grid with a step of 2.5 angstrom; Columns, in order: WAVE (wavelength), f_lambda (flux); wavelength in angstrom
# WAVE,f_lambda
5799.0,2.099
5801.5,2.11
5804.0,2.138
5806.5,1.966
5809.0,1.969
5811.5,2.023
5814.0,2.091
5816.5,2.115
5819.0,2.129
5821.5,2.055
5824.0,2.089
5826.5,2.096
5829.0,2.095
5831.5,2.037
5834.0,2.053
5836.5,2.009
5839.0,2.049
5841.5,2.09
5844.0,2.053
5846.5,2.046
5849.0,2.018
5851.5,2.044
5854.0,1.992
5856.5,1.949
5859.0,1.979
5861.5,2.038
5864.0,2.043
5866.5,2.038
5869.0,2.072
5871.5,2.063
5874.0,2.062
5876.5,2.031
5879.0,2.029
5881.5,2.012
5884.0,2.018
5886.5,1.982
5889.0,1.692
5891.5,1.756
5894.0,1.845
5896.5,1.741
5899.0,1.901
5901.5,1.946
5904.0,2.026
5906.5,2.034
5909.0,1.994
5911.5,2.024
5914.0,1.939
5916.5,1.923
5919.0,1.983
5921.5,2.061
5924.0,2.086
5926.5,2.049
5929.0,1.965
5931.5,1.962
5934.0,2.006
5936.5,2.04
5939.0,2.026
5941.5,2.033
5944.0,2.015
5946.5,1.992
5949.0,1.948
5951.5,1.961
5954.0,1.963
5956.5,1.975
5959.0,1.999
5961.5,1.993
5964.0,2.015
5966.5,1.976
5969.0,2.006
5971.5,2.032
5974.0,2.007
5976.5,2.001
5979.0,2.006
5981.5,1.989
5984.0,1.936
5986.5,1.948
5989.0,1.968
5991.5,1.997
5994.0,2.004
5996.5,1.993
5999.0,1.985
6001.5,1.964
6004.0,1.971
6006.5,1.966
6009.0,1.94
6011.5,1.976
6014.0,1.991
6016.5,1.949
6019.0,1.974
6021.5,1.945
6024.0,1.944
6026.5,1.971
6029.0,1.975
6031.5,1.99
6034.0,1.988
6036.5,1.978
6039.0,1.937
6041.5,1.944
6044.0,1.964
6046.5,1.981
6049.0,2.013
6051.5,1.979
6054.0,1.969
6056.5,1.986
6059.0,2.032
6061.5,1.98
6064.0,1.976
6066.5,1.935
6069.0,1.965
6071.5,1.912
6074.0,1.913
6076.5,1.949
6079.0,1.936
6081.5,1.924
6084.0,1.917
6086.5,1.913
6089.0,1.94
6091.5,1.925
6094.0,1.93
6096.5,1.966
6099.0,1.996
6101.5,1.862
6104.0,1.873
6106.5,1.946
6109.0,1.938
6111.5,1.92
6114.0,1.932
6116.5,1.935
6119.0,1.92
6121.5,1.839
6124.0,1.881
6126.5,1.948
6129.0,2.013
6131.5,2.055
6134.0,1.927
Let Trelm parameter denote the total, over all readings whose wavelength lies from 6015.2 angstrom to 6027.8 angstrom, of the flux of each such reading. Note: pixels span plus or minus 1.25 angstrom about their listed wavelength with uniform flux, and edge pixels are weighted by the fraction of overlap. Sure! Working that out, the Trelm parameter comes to 9.8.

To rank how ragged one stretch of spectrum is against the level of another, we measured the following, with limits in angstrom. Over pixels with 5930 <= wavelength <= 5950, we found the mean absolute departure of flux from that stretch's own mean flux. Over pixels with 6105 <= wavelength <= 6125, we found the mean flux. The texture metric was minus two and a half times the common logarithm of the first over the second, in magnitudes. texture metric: 4.6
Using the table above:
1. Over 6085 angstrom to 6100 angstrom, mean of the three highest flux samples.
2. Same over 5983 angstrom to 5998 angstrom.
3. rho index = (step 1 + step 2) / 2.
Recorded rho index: 1.98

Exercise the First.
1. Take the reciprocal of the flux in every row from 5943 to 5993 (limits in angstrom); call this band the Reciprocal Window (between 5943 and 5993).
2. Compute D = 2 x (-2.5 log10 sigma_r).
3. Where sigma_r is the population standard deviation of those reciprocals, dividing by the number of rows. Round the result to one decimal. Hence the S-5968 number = 11.0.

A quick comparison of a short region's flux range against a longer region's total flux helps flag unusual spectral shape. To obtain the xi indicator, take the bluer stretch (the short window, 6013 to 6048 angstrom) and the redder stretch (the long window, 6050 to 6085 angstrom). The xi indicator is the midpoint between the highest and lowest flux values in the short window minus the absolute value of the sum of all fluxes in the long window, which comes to -25.4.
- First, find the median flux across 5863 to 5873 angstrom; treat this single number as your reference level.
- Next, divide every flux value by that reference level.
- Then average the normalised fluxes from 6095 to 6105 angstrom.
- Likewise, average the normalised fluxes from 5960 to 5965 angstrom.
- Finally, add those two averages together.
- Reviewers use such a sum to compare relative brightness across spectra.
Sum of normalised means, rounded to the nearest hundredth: 1.91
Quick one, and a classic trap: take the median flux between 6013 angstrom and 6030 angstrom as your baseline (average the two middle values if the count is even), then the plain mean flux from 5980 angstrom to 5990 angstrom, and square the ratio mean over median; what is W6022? 0.99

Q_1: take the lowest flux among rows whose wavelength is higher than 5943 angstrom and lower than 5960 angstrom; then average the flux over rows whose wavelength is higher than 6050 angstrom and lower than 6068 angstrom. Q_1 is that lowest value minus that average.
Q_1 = -0.032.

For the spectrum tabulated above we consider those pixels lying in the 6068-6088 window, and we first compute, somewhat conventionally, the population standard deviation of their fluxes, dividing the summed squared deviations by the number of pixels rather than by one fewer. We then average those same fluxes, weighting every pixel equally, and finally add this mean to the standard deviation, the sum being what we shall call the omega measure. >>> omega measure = 1.95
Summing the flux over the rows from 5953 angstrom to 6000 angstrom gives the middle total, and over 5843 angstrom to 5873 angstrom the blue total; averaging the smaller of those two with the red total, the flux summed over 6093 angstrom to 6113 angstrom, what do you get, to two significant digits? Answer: 20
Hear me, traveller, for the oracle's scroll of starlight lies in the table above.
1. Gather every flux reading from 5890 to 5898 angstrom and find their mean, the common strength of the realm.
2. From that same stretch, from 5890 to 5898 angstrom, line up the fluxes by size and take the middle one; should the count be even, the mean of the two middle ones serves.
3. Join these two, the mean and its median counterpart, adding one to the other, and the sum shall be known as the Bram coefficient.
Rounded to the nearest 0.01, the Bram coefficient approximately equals 3.54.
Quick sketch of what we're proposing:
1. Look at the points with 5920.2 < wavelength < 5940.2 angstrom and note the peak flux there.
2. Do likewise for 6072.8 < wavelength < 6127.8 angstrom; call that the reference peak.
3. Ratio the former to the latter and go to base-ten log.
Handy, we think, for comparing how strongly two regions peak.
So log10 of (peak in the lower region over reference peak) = 0.019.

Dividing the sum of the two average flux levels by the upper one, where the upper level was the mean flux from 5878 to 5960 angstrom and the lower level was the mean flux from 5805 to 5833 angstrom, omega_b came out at 2.05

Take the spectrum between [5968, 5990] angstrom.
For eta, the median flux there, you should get 2.00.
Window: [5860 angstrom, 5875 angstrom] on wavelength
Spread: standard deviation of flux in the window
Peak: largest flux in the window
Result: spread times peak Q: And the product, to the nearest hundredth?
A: 0.03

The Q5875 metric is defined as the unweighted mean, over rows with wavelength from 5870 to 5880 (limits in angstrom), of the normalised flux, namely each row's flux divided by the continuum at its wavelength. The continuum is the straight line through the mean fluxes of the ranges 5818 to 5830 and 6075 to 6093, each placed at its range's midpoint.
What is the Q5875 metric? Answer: 0.99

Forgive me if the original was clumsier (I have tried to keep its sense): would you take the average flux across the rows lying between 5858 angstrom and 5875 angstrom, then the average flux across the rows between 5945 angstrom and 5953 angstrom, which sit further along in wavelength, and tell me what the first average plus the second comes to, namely 4.01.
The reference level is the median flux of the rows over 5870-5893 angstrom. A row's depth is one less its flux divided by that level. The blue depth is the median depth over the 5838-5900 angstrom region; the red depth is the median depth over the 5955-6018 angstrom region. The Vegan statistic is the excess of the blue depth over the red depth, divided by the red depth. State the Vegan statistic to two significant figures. -1.4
